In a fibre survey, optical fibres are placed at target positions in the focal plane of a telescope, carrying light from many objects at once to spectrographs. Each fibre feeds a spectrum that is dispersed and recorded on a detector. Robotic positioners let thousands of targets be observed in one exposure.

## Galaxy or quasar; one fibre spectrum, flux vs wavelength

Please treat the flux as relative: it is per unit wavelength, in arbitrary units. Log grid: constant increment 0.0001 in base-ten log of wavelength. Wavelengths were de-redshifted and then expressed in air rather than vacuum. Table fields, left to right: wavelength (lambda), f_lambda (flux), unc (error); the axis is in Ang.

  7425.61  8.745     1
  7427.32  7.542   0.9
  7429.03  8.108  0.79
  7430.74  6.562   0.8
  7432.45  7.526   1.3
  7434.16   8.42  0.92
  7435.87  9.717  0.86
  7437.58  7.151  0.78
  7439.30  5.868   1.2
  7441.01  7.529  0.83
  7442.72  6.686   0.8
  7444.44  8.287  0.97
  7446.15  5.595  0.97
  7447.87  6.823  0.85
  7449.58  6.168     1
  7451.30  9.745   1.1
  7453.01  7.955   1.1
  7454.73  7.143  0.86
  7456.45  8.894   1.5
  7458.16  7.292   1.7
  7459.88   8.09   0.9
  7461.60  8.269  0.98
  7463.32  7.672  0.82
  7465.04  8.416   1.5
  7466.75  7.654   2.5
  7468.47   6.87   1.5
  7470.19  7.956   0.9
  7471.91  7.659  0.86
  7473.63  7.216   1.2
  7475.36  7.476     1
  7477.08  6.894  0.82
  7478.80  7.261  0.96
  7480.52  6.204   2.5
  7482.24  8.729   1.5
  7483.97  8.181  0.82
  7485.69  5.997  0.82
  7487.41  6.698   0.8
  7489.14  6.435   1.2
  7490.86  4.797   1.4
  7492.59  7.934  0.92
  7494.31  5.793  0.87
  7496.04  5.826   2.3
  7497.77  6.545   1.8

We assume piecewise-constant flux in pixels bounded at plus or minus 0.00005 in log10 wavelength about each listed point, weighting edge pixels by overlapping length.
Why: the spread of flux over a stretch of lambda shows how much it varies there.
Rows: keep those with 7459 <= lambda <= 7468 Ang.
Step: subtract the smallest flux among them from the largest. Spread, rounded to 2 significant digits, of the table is 0.76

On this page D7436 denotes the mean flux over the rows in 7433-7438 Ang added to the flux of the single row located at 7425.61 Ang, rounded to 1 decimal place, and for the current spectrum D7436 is 17.2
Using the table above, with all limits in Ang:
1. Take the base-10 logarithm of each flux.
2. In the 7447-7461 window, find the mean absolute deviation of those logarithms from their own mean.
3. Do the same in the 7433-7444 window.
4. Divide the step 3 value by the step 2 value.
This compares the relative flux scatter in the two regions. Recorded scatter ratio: 1.1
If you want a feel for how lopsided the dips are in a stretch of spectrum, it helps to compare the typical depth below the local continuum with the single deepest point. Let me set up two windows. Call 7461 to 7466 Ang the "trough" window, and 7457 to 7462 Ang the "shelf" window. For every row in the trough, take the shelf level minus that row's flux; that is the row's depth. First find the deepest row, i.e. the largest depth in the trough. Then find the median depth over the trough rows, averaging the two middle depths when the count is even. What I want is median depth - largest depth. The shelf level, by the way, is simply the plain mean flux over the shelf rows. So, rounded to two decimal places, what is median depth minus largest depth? -0.60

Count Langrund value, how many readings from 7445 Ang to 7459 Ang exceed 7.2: 4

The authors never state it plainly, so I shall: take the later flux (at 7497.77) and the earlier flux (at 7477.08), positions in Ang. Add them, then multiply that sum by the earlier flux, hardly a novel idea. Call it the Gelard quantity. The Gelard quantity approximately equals 93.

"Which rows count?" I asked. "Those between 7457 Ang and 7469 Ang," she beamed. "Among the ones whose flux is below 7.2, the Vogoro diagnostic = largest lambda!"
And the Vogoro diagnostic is 7468.47 Ang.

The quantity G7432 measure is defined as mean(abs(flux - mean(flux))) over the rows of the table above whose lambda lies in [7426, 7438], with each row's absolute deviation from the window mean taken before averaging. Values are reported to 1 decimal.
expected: 0.8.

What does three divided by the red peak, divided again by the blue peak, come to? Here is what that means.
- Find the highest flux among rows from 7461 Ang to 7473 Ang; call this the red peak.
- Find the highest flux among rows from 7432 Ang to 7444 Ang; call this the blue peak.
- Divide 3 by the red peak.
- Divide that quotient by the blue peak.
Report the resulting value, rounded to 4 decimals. 0.0367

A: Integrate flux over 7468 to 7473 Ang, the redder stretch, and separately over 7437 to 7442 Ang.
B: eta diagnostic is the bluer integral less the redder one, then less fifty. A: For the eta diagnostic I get -53.5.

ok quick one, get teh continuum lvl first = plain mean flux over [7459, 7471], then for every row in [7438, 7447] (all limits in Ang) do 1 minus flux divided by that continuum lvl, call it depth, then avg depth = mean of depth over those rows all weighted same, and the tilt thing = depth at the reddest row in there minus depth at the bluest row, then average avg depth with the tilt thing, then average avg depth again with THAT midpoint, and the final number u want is 0.11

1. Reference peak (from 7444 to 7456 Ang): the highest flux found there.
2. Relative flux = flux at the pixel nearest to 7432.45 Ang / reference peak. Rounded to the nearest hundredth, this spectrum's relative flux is 0.77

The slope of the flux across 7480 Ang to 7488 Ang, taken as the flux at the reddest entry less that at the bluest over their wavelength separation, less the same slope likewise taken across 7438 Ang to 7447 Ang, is 0.1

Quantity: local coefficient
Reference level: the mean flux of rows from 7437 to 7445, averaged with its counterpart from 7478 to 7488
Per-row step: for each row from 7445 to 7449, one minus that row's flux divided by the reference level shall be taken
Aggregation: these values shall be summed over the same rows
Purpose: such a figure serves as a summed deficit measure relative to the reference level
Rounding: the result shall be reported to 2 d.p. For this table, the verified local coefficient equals 0.26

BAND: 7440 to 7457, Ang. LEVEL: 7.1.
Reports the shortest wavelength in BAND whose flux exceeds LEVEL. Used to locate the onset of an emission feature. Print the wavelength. 7441.01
